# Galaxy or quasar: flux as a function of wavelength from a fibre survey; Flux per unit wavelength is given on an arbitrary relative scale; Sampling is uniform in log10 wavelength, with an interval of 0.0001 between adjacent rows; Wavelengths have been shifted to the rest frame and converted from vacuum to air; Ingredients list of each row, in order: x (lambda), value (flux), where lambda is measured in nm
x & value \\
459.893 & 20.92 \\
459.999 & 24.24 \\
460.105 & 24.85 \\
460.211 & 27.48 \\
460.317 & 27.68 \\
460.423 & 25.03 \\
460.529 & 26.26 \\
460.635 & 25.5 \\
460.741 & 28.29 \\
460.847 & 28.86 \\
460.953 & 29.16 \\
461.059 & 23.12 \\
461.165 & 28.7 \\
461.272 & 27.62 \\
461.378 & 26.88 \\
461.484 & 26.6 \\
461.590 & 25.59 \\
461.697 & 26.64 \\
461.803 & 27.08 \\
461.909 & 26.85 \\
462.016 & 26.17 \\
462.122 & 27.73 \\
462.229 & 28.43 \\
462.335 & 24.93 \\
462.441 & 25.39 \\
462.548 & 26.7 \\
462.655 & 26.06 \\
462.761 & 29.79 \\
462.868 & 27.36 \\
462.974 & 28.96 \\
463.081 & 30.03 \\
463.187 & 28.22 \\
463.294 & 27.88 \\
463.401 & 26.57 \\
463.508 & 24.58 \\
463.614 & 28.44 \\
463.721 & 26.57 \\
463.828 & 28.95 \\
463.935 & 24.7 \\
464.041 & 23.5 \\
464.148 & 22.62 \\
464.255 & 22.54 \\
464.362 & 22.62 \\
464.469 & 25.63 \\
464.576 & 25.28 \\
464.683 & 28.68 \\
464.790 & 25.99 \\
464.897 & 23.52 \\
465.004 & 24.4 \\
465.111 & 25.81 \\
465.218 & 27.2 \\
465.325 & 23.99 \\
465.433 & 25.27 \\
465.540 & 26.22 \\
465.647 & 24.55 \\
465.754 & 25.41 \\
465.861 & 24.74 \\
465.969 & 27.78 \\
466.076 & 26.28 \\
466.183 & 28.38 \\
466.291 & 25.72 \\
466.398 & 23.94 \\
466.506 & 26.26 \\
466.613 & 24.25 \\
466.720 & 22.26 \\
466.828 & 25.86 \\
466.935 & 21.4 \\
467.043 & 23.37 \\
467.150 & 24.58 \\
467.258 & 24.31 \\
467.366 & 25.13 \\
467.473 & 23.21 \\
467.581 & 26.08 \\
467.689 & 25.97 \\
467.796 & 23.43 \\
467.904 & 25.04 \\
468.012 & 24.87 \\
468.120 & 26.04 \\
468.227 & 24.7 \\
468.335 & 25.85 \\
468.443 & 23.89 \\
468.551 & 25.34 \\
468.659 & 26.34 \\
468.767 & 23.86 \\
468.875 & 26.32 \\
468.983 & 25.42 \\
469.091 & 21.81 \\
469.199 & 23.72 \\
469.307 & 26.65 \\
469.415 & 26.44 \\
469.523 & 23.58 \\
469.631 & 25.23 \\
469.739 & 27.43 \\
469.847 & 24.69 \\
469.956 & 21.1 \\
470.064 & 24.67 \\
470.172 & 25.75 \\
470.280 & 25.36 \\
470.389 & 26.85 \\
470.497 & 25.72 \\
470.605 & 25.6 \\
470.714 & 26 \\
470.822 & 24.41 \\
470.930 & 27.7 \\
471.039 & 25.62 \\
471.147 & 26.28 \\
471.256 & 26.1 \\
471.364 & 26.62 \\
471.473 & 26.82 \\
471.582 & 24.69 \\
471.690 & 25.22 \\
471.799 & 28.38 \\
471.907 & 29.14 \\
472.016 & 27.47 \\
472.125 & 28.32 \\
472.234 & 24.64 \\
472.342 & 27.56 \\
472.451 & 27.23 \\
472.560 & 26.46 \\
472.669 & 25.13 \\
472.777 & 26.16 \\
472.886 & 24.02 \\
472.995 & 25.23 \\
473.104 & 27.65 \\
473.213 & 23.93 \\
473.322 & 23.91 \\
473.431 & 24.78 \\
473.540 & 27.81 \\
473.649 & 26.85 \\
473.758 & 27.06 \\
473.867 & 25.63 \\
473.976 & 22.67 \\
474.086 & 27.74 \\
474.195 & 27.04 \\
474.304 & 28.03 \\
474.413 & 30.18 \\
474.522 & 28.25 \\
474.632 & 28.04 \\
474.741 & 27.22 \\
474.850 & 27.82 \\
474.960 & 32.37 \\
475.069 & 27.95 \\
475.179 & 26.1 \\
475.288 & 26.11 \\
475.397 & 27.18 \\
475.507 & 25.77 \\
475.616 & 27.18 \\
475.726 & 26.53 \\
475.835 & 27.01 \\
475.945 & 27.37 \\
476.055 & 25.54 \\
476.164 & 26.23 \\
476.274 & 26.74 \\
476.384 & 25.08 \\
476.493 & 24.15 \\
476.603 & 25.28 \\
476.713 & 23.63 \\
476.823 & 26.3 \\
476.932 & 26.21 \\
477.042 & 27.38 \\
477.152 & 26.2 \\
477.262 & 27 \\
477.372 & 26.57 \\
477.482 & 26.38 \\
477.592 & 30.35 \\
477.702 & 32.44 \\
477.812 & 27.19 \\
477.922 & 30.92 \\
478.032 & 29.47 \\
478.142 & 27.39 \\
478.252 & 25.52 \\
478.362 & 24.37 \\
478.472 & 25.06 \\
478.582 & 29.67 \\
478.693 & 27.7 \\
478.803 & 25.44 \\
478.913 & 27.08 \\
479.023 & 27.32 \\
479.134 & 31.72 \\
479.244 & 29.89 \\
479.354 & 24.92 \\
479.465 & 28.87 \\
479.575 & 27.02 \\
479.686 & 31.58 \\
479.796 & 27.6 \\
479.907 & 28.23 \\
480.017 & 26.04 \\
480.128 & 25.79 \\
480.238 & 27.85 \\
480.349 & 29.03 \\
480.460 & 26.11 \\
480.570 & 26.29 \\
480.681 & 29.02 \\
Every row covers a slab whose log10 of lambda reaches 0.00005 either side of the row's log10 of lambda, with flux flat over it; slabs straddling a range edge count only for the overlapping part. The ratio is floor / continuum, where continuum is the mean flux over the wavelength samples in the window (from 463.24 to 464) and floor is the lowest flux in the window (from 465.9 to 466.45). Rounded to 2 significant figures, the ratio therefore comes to 0.89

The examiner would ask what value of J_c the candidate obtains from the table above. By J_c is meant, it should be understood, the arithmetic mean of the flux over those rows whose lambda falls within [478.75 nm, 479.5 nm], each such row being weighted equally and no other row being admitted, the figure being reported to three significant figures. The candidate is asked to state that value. 27.9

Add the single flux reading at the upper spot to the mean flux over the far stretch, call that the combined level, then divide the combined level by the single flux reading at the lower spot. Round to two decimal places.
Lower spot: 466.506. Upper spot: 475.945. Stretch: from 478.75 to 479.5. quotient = 2.10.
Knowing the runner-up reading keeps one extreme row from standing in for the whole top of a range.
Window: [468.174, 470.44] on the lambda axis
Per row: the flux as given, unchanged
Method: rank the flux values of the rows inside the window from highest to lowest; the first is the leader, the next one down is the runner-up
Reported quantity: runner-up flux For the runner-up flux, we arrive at 26.85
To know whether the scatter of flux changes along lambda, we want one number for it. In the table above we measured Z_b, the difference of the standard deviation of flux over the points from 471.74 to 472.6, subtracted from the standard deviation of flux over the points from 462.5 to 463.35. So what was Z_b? 0.03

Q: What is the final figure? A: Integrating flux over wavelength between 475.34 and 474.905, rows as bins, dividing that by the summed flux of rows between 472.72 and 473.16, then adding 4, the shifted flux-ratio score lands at 4.12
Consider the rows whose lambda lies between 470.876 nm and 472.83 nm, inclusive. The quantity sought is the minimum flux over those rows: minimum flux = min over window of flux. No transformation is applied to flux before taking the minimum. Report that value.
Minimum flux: 24.64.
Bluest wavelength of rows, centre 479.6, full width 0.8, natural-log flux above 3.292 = 479.244 nm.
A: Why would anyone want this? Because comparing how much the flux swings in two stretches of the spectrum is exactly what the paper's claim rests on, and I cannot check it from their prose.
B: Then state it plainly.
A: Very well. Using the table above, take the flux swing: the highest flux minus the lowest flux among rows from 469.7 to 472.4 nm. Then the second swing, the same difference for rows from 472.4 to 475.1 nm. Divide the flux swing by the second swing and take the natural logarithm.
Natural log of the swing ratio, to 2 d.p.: -0.19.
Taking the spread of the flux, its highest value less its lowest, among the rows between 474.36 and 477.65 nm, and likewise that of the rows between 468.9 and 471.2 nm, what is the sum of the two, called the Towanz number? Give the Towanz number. 15.3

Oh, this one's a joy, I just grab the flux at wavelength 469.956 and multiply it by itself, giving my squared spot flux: 445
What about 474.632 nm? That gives 786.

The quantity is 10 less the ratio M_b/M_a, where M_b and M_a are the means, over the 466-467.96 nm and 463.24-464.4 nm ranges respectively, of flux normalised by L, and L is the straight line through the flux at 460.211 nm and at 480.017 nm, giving 9.02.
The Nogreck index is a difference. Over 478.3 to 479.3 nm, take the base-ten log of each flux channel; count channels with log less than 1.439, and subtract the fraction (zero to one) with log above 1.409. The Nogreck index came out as 4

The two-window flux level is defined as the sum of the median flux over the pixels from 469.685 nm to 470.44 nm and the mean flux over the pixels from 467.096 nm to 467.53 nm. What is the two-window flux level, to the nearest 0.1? 49.7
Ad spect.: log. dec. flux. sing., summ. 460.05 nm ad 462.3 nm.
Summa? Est 30.0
